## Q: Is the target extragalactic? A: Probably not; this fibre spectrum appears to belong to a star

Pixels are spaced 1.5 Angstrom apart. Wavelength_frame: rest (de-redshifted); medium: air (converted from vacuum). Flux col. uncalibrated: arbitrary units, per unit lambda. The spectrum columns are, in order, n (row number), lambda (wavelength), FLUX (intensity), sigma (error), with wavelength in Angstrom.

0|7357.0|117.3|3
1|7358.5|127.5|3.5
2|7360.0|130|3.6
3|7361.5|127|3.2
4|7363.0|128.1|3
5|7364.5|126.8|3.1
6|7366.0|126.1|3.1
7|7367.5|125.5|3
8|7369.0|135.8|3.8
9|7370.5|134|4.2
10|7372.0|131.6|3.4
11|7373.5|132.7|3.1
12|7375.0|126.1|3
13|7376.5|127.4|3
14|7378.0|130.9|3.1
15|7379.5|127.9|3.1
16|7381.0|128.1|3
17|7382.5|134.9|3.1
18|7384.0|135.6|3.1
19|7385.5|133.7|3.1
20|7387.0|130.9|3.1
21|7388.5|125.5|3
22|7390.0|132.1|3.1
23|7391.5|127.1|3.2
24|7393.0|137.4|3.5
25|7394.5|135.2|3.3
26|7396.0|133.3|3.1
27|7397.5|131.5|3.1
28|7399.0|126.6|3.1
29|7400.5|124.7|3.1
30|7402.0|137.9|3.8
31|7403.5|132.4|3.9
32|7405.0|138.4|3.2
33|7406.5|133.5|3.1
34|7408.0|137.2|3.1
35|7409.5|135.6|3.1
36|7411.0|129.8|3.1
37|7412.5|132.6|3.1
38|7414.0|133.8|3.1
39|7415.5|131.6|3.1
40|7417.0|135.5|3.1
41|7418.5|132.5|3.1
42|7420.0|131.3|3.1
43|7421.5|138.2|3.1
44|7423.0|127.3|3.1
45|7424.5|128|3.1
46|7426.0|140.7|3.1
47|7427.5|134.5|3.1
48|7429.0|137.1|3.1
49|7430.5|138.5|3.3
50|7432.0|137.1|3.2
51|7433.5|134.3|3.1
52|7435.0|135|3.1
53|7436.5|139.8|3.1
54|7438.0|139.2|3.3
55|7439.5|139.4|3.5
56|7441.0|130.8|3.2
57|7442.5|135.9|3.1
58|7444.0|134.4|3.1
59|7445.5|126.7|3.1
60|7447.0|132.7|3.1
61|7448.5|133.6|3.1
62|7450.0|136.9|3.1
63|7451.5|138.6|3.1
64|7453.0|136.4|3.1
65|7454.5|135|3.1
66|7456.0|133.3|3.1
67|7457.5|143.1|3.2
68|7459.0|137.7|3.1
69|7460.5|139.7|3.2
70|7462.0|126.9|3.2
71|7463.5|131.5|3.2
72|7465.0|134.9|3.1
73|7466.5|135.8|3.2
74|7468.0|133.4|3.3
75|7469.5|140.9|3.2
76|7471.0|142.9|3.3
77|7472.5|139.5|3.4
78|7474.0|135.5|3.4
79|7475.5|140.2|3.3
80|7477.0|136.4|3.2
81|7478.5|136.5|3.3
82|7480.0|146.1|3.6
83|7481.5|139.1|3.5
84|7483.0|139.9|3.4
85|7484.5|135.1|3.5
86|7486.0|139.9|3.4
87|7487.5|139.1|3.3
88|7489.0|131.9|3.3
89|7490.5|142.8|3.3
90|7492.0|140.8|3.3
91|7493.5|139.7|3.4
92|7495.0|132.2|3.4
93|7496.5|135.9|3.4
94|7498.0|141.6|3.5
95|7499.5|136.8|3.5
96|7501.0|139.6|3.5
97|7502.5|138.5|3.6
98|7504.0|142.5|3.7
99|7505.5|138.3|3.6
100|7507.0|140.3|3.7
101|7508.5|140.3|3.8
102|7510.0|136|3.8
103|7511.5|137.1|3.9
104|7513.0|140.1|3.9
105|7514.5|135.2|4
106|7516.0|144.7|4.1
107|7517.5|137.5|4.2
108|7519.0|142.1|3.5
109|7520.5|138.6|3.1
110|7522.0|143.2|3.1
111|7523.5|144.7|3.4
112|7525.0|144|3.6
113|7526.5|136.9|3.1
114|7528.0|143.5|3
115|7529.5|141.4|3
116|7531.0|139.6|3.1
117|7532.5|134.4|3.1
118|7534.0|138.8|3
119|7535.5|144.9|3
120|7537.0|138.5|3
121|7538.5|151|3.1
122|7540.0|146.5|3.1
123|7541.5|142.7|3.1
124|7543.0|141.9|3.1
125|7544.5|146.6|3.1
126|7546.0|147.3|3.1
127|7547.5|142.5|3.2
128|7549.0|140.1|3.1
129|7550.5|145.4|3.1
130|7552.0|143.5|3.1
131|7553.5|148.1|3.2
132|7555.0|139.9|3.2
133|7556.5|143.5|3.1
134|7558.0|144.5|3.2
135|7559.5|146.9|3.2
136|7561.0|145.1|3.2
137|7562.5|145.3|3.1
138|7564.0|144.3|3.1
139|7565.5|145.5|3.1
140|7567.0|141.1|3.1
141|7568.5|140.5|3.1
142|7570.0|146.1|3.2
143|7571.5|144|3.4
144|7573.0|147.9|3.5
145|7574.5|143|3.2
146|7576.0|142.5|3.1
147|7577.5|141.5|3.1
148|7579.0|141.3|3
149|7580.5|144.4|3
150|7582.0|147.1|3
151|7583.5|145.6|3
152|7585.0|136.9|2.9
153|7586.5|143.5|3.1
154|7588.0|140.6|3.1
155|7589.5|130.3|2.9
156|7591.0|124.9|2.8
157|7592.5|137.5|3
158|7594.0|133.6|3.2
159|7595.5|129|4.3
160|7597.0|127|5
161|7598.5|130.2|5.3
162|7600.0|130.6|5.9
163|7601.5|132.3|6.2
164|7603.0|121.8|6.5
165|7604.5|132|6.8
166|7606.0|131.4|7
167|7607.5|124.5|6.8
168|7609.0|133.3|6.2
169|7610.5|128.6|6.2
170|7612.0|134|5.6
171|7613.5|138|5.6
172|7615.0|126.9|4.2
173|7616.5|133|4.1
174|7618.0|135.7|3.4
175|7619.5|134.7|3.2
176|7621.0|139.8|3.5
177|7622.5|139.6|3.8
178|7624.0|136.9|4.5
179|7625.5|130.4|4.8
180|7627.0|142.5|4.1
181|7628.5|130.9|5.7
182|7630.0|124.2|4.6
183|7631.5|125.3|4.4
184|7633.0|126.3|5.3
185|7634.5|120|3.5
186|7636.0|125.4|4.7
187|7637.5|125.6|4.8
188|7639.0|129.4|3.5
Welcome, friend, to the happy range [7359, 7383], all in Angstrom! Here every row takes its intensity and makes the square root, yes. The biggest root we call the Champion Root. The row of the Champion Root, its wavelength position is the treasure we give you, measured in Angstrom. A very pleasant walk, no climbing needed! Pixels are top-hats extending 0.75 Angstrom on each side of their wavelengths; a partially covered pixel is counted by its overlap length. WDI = 7369.0 Angstrom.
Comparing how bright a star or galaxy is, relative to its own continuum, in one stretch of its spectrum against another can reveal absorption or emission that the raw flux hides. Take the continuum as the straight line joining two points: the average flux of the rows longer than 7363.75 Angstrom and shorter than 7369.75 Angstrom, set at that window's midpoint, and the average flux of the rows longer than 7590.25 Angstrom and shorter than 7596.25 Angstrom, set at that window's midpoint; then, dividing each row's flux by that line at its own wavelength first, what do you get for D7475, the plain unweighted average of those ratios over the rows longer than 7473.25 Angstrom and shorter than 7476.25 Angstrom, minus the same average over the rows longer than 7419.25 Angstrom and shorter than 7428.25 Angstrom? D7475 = 0.030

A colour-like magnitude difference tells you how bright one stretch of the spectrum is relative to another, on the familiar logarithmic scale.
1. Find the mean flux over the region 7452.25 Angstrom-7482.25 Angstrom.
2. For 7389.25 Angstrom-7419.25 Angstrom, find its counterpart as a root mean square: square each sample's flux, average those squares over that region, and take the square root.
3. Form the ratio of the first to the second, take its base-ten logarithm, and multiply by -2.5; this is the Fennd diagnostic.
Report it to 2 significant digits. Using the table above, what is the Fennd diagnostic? -0.034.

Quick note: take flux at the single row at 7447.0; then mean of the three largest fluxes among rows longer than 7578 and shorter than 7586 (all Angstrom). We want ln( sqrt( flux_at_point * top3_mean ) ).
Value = 4.93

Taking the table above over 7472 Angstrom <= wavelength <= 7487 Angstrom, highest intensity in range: 146.1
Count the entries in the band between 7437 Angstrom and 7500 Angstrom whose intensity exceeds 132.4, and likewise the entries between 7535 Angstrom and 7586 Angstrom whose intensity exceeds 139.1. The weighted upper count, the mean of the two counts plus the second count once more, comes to 66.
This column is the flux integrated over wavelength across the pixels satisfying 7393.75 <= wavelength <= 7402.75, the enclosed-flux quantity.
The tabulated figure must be 1184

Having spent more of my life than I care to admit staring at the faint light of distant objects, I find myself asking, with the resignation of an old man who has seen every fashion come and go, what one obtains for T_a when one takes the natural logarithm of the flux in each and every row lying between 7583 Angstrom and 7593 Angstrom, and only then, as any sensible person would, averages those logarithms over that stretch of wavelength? 4.92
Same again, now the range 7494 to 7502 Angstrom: 4.92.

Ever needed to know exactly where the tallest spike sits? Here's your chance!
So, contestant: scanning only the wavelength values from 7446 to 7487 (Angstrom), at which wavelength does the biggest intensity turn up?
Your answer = 7480.0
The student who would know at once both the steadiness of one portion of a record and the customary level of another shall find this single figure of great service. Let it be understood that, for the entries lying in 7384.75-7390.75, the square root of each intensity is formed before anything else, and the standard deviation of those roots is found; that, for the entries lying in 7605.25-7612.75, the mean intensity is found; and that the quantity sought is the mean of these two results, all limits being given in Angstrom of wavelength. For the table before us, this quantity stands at 65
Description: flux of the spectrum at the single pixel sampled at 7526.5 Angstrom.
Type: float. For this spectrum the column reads 136.9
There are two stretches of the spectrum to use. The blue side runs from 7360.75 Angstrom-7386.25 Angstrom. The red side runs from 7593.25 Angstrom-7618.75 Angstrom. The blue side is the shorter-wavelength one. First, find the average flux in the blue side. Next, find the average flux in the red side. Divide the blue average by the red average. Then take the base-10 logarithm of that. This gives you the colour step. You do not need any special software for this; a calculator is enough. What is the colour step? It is -0.002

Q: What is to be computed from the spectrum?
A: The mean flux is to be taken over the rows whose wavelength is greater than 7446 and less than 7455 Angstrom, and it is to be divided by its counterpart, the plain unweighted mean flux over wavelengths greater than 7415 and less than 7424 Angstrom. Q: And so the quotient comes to 1.02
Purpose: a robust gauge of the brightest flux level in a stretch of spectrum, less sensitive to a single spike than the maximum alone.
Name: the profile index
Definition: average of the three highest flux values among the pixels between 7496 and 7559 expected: 149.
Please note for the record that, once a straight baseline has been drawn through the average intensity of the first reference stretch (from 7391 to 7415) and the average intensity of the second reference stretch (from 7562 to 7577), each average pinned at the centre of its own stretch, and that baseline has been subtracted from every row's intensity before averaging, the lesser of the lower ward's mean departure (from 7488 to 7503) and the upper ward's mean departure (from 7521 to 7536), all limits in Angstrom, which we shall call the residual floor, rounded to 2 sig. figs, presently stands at -1.1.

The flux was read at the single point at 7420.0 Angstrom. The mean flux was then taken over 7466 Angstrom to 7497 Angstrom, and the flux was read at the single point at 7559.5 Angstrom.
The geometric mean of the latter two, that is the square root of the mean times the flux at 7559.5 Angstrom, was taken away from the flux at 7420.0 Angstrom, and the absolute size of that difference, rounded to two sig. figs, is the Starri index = 11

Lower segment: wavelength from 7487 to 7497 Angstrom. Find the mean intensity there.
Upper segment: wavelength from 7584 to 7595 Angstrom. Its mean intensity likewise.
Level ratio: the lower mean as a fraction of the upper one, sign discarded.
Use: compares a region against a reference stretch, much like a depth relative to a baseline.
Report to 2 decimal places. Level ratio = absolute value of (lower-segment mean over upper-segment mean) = 1.02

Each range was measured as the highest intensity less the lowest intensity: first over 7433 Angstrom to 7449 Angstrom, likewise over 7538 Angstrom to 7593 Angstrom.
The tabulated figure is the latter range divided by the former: 2.0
